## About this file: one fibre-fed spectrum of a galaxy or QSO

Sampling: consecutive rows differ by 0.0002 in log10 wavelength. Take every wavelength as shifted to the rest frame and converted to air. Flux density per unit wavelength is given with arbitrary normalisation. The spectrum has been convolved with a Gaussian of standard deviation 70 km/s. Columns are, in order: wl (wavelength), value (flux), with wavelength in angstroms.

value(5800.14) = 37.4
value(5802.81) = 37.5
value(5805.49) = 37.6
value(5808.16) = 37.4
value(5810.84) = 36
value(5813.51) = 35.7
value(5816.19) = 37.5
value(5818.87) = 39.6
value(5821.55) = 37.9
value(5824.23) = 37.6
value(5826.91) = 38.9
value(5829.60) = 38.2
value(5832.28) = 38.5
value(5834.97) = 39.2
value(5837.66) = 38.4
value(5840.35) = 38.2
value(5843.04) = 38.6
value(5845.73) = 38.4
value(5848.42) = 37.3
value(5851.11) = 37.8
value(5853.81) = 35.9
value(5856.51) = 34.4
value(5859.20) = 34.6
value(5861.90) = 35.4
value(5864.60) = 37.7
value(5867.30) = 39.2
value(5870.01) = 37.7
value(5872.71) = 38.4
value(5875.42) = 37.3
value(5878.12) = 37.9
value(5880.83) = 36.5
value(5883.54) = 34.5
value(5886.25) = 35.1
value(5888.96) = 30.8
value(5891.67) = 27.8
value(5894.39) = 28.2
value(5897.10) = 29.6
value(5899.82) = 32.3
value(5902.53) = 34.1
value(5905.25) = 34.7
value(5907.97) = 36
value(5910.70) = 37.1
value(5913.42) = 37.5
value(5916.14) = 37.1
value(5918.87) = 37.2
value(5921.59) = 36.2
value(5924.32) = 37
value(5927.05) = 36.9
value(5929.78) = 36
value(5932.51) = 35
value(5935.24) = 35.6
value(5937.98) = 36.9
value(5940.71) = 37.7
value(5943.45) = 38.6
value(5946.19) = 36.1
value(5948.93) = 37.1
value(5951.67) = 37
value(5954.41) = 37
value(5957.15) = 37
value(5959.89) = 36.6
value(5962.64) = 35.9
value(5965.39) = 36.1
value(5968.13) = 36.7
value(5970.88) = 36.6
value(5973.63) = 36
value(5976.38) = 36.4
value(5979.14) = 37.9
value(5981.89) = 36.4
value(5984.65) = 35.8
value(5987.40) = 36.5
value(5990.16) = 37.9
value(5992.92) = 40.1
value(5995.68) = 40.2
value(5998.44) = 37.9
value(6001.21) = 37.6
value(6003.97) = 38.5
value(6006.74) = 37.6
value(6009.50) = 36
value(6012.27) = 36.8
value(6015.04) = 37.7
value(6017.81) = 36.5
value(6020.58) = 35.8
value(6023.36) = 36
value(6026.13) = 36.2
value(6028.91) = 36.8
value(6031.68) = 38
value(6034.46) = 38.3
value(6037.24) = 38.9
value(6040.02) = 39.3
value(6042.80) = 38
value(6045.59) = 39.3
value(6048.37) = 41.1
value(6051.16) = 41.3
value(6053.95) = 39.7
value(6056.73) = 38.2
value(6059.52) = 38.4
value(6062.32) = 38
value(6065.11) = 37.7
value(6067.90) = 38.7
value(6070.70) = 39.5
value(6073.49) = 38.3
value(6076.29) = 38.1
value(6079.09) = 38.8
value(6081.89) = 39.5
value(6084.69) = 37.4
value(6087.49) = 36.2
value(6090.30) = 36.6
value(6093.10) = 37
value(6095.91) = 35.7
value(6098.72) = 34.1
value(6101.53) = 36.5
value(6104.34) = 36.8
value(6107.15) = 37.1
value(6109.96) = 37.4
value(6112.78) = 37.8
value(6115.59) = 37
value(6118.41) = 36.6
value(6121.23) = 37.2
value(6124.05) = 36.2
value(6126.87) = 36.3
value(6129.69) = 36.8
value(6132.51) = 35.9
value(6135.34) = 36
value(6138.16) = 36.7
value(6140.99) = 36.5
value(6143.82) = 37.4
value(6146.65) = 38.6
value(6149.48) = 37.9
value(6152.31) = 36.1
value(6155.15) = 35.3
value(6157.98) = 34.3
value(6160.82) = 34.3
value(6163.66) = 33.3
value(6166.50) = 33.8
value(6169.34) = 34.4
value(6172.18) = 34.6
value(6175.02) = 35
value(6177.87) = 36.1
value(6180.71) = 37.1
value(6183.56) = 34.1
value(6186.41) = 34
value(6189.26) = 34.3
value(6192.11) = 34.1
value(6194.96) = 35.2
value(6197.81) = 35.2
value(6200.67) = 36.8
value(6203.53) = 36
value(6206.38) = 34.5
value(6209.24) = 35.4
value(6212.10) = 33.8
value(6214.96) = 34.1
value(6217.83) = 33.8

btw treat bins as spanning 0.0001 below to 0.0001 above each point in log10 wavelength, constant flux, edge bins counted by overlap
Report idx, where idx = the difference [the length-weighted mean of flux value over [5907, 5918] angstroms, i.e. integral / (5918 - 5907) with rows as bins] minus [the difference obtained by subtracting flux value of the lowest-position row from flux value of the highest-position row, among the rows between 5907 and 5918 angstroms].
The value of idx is 35.8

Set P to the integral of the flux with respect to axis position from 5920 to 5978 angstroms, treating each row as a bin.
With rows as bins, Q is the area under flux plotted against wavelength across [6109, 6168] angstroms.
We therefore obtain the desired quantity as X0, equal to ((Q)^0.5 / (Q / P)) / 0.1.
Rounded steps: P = 2123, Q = 2138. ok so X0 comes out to 459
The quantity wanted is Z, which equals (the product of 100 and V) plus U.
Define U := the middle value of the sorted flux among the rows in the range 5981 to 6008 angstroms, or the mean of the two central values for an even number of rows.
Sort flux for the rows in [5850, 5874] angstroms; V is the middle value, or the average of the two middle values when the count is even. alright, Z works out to 3808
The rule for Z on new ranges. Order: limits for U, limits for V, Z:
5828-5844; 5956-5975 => 3698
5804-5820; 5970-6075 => 3827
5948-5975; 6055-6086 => 3867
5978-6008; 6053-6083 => 3878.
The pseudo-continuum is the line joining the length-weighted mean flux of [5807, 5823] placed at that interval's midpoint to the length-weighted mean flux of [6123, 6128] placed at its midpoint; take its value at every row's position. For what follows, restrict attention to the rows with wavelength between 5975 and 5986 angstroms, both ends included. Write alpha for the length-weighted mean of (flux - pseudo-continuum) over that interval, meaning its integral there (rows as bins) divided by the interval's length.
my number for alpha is -0.1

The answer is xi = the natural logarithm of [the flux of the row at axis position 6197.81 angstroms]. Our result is 3.56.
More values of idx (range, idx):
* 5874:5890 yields 41.9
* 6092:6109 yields 36.1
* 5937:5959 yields 37.1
